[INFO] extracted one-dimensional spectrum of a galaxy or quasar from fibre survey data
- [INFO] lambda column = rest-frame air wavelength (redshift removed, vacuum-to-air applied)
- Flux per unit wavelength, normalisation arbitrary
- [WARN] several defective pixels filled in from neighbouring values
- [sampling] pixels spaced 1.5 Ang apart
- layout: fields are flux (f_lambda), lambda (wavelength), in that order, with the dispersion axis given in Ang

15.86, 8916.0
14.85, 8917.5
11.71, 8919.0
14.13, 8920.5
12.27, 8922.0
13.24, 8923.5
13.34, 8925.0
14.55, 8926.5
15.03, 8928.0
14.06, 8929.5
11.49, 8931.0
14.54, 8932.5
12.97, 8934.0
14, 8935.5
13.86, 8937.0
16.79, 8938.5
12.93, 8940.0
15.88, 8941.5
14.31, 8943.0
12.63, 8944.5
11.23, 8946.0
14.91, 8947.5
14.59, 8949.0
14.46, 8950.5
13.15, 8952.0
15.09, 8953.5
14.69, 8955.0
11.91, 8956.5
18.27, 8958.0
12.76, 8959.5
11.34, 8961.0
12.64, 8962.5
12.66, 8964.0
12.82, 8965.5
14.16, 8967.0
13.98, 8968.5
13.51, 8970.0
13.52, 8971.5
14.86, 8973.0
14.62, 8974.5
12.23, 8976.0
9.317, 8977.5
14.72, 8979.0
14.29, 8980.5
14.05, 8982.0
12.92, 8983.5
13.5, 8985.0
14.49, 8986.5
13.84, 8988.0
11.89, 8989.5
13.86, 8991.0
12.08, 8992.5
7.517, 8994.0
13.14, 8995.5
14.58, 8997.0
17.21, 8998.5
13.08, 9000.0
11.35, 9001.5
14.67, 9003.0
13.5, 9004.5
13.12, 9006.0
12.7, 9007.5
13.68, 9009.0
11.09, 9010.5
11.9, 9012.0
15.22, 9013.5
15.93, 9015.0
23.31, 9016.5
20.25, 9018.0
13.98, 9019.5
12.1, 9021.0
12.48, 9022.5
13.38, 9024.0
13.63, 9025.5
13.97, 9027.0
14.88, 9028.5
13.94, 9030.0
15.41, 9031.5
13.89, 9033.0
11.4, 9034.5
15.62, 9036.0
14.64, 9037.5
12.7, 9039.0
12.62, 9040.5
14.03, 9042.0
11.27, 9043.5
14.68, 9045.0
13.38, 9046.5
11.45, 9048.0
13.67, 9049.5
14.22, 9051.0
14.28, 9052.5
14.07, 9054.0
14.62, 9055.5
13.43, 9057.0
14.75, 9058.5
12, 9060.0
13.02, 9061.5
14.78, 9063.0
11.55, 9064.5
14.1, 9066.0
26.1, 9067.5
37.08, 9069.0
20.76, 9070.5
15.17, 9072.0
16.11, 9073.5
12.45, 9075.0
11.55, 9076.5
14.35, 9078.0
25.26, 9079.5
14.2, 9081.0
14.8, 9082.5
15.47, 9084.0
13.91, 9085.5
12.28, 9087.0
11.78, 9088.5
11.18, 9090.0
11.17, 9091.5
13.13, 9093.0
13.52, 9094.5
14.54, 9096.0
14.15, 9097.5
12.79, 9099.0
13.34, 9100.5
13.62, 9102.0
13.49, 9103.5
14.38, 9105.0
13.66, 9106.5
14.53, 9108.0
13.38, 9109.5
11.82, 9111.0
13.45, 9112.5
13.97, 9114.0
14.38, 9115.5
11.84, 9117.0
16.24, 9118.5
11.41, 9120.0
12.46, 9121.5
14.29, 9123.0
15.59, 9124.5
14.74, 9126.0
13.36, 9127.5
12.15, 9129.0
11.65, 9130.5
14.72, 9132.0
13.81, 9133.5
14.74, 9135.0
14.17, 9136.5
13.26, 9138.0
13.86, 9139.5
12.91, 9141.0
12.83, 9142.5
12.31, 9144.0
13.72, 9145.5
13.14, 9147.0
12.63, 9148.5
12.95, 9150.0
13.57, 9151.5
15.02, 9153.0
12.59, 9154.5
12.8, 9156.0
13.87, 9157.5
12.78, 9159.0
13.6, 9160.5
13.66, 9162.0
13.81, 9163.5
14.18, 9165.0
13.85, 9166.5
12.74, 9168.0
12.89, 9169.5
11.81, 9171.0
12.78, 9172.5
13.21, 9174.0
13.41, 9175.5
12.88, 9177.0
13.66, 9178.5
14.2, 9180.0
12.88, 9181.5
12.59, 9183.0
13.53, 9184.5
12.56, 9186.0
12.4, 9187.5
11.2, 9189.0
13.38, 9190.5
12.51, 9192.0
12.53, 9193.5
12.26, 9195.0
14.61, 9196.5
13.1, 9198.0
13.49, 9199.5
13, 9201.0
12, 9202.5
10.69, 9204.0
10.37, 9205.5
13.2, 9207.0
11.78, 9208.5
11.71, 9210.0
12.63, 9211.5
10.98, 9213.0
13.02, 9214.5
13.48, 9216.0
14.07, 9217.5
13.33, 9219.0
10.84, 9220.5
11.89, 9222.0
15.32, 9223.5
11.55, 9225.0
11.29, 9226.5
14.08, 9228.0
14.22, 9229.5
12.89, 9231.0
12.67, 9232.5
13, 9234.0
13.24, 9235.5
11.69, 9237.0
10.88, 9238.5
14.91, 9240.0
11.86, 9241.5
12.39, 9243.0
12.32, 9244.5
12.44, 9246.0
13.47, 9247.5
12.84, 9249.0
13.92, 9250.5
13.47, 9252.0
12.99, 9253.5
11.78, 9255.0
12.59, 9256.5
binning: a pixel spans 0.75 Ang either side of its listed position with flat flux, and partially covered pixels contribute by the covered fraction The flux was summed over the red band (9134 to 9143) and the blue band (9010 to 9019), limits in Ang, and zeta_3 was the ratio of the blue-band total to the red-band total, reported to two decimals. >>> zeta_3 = 1.19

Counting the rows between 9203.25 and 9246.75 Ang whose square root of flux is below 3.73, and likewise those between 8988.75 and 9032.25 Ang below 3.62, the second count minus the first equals -14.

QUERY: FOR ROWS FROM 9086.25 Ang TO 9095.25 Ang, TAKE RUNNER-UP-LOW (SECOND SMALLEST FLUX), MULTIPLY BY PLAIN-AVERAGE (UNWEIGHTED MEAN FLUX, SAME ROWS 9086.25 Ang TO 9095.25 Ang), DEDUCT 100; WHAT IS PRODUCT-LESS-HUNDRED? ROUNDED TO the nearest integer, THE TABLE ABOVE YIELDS 36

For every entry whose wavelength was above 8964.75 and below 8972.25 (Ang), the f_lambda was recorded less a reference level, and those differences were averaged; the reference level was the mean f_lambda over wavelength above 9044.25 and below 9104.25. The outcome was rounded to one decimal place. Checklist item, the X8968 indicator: -1.3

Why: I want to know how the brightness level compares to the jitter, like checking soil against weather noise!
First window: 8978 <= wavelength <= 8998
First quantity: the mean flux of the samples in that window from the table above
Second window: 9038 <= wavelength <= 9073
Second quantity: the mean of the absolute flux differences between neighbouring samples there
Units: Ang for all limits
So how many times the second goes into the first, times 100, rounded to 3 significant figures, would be 395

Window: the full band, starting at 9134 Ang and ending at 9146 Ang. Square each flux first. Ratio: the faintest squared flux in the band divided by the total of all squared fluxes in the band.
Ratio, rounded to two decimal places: 0.10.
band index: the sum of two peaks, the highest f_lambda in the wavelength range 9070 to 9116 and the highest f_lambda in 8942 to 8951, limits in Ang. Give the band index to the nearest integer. 40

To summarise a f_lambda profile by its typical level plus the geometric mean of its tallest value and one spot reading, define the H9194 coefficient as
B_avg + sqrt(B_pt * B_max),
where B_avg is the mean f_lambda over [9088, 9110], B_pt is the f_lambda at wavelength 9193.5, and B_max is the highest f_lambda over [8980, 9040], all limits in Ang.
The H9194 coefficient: 30.3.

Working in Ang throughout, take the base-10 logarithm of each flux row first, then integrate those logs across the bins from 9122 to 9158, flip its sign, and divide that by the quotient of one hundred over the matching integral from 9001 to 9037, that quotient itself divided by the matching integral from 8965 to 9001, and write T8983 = -677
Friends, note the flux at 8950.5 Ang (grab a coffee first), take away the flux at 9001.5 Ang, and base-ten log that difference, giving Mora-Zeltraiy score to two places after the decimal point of 0.49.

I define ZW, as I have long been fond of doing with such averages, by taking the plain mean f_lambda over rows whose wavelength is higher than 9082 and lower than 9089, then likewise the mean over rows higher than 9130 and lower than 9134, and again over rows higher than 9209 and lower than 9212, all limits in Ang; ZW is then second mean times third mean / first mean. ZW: 11.9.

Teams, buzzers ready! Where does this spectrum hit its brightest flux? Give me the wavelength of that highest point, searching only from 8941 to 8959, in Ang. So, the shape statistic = 8958.0 Ang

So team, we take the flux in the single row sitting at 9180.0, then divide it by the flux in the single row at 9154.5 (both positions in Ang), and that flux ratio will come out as 1.13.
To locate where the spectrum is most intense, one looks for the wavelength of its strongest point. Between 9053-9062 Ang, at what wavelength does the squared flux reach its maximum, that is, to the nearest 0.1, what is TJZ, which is 9058.5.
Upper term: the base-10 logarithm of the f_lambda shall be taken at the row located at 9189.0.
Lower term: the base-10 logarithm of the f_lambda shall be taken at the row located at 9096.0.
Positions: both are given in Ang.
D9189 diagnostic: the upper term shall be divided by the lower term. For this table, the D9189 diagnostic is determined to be 0.90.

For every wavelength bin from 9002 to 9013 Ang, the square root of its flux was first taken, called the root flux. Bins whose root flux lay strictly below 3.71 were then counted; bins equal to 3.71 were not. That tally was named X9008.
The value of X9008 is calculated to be 6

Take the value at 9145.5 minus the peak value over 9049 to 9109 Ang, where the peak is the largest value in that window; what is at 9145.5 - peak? -23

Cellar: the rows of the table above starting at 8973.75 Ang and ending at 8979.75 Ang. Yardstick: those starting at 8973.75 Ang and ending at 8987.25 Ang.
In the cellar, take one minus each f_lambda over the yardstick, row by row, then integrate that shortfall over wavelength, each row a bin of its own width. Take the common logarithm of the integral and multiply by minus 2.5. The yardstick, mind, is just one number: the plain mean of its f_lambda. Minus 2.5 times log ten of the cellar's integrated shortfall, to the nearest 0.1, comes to 1.4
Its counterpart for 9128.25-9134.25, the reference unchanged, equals 2.3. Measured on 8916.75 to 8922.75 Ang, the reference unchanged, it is 3.3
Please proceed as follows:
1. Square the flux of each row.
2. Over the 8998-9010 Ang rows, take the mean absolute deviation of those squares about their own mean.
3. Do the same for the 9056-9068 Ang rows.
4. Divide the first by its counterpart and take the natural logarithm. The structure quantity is -1.2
